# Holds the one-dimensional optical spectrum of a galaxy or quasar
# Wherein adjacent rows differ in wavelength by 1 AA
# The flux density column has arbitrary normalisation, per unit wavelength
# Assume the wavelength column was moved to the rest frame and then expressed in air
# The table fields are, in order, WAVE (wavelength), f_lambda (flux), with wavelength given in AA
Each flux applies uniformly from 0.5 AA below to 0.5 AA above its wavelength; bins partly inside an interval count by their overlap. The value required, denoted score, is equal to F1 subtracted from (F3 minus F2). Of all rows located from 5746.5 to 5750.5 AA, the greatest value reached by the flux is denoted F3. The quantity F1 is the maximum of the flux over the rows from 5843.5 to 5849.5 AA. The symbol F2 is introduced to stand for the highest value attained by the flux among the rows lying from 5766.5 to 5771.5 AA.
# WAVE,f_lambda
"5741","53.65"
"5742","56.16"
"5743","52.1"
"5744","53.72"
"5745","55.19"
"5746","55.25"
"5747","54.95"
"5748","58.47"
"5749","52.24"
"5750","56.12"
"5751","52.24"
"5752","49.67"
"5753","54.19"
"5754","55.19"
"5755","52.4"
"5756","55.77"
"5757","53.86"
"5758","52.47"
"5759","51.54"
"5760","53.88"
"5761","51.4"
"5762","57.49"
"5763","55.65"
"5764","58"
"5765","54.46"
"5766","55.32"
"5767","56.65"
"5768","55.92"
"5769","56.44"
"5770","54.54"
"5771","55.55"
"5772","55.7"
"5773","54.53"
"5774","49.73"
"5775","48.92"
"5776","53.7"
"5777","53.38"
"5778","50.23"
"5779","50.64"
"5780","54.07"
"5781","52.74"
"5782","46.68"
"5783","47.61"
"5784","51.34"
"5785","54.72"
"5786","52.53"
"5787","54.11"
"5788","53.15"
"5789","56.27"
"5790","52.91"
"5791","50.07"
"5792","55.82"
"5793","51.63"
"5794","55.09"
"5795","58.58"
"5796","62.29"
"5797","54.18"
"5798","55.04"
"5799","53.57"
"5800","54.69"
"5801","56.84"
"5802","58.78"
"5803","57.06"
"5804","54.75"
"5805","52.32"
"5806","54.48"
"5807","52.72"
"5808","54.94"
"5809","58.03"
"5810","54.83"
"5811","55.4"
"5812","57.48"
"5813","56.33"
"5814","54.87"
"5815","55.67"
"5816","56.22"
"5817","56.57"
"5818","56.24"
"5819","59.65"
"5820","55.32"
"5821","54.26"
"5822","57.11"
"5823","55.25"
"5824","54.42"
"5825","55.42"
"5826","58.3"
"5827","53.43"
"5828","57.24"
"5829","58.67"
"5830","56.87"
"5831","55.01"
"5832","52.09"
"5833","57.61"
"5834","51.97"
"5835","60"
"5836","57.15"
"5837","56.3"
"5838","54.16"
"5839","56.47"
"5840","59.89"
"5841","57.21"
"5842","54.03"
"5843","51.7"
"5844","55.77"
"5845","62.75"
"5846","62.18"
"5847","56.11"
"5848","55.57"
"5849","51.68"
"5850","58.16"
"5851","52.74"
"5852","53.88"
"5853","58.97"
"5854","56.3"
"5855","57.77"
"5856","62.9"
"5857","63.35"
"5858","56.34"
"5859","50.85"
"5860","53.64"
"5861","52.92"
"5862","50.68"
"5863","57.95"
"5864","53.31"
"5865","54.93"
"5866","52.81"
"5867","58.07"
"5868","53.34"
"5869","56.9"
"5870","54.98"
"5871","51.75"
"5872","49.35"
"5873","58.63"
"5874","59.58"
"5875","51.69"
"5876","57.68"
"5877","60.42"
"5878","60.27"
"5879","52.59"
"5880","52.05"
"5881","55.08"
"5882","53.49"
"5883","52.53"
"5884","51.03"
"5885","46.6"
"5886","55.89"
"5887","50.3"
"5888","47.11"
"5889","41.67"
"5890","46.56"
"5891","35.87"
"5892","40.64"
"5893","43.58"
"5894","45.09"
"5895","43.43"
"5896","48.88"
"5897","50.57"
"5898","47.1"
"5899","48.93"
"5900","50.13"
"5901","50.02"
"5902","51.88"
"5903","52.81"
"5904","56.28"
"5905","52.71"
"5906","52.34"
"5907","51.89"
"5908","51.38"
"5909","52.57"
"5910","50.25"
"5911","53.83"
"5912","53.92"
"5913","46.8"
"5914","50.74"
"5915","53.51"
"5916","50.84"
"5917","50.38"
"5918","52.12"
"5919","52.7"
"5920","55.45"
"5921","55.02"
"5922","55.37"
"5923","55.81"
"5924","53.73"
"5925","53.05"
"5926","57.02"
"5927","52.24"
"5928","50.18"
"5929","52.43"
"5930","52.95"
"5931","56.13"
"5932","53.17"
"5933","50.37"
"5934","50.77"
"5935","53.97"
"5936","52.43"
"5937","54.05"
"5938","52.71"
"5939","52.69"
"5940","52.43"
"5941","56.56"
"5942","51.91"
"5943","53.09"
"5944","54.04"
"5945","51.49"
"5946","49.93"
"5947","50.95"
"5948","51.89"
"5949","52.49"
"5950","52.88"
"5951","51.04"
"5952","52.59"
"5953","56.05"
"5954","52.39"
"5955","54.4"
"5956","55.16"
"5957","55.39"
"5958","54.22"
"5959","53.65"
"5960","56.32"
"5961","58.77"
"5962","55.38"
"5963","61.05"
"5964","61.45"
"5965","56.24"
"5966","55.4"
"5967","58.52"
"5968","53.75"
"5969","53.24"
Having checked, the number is -61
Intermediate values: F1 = 62.75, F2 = 56.65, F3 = 58.47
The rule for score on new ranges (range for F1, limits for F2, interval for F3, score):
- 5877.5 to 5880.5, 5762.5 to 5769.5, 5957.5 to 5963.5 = -57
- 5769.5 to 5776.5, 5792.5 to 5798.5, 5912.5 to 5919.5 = -64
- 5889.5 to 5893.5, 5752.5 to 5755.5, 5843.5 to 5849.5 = -39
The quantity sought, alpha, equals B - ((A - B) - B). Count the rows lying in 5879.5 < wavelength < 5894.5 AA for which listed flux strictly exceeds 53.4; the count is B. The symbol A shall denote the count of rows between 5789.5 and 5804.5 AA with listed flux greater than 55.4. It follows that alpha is 3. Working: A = 6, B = 3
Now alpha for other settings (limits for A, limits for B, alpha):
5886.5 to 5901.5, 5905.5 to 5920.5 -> 12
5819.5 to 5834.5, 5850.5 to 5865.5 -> 23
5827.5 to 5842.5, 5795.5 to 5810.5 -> 29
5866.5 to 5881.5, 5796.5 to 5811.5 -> 32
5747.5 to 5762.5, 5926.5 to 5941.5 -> 8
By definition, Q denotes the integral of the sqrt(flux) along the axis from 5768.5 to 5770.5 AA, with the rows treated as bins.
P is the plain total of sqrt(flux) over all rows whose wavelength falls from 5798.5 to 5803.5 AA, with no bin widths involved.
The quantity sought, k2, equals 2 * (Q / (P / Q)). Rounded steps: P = 37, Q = 15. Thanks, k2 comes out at 12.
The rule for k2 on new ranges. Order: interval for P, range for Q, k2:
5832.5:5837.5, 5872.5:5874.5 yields 13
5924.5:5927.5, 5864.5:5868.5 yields 79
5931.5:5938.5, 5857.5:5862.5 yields 52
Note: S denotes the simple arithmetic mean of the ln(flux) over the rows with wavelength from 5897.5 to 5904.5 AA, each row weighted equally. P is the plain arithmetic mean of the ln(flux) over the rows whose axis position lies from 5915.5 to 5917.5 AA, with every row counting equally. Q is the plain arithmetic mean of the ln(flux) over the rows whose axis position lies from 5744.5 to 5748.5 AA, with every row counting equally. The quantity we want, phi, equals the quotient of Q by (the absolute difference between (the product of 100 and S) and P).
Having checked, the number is 0.0103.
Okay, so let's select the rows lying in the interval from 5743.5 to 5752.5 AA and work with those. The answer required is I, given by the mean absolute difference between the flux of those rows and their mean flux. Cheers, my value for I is 2.0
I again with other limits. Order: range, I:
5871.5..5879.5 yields 3.8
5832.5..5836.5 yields 2.4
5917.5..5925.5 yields 1.3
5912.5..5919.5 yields 1.5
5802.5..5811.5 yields 1.3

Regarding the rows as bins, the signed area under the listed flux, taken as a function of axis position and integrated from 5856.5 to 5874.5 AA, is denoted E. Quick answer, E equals 989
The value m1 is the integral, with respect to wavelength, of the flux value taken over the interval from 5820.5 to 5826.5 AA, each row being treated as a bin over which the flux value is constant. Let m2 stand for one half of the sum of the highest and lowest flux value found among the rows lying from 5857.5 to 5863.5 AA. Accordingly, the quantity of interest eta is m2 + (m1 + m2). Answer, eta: 443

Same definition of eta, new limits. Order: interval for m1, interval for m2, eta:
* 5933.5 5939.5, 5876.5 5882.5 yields 429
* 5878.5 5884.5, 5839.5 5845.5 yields 431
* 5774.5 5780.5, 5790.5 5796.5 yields 423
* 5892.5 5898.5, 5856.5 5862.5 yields 393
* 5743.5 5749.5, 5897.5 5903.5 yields 430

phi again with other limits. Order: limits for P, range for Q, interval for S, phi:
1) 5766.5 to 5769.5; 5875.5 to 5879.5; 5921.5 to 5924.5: 0.0102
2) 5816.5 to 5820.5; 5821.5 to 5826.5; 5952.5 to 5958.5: 0.0102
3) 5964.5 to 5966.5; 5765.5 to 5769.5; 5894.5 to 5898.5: 0.0105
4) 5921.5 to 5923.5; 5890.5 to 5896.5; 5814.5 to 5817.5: 0.0094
